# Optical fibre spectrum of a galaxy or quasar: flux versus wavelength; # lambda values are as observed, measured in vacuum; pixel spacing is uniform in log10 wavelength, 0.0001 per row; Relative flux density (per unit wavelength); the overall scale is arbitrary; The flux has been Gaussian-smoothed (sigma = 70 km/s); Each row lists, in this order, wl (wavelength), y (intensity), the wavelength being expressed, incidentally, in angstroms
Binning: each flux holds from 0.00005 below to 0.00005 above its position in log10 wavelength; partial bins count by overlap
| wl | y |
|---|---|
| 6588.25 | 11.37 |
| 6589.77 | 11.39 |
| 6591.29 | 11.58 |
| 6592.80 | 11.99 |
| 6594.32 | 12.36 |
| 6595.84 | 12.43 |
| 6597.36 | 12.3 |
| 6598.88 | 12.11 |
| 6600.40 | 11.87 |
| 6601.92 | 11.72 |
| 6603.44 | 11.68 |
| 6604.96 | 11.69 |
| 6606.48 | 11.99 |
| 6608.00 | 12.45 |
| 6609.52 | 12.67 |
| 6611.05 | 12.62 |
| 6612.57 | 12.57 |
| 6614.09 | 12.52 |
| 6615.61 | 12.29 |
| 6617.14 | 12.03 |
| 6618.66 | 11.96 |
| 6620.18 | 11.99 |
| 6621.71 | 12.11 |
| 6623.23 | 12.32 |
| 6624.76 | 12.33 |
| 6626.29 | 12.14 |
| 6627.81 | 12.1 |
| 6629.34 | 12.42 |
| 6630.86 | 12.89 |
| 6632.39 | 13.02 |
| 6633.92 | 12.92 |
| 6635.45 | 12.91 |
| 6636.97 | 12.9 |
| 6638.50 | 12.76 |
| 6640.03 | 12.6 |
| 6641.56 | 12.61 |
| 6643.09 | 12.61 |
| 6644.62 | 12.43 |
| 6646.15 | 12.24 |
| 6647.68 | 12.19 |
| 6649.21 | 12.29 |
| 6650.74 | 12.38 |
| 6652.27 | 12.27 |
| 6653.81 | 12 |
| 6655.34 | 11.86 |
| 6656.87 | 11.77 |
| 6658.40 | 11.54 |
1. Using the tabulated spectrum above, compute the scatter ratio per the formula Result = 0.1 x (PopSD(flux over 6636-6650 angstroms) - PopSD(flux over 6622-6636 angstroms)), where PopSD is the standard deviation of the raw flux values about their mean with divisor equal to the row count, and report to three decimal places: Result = -0.012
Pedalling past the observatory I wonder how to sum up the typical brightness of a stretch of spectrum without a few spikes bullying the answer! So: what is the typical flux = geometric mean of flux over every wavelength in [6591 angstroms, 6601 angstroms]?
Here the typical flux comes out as 12.1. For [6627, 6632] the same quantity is 12.5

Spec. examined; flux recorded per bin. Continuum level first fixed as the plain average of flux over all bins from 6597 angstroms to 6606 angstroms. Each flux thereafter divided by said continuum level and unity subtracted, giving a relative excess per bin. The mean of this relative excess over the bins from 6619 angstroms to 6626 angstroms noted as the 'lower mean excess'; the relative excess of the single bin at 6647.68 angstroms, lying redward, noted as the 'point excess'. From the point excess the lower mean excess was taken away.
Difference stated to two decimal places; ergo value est 0.00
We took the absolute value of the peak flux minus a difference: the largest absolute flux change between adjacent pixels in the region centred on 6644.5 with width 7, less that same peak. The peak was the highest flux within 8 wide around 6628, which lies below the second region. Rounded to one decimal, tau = 25.6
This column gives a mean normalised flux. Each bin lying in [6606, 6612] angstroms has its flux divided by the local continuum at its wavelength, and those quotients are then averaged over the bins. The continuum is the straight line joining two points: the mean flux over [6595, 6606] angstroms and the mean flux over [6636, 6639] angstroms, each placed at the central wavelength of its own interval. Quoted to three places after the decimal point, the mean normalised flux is 1.022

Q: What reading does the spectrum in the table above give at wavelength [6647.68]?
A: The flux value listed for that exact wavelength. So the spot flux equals 12.19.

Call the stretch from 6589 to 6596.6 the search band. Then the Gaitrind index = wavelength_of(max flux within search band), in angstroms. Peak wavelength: 6595.84 angstroms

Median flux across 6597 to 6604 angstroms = 11.9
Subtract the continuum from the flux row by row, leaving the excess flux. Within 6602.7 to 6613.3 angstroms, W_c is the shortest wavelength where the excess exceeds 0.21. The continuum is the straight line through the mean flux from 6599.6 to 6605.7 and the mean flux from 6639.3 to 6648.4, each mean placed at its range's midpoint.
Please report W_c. 6608.00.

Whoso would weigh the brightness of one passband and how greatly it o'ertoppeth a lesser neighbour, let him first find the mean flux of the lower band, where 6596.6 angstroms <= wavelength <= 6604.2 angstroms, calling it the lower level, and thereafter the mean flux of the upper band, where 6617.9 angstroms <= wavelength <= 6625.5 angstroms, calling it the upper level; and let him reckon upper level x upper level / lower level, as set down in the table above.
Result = 12.4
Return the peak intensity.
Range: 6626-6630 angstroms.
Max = 12.42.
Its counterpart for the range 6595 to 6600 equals 12.43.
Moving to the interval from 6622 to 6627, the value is 12.33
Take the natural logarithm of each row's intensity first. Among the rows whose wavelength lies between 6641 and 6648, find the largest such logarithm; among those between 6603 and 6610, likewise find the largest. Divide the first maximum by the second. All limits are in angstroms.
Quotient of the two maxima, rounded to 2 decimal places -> 1.00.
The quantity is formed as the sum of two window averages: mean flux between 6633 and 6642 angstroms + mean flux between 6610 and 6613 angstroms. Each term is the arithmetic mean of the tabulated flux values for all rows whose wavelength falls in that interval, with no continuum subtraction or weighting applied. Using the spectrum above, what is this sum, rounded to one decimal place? 25.4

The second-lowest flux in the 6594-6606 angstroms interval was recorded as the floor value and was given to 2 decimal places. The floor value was 11.69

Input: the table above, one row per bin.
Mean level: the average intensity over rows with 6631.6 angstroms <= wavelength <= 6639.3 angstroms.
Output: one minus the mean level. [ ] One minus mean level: -11.9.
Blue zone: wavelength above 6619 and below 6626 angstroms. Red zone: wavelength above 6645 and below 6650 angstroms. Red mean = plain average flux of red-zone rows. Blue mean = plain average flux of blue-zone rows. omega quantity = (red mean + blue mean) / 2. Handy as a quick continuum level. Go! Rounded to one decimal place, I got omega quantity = 12.2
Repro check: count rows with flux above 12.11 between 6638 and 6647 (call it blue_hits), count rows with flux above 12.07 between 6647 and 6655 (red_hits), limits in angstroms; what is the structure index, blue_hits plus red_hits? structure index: 10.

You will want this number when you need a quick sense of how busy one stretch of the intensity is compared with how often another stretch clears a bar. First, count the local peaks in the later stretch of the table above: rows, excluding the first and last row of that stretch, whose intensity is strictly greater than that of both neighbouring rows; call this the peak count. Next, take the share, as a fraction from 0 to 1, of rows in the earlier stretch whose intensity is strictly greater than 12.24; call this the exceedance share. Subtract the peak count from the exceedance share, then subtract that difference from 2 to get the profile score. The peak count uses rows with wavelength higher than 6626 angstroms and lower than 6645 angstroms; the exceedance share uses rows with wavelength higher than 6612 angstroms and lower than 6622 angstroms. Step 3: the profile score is 2.6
